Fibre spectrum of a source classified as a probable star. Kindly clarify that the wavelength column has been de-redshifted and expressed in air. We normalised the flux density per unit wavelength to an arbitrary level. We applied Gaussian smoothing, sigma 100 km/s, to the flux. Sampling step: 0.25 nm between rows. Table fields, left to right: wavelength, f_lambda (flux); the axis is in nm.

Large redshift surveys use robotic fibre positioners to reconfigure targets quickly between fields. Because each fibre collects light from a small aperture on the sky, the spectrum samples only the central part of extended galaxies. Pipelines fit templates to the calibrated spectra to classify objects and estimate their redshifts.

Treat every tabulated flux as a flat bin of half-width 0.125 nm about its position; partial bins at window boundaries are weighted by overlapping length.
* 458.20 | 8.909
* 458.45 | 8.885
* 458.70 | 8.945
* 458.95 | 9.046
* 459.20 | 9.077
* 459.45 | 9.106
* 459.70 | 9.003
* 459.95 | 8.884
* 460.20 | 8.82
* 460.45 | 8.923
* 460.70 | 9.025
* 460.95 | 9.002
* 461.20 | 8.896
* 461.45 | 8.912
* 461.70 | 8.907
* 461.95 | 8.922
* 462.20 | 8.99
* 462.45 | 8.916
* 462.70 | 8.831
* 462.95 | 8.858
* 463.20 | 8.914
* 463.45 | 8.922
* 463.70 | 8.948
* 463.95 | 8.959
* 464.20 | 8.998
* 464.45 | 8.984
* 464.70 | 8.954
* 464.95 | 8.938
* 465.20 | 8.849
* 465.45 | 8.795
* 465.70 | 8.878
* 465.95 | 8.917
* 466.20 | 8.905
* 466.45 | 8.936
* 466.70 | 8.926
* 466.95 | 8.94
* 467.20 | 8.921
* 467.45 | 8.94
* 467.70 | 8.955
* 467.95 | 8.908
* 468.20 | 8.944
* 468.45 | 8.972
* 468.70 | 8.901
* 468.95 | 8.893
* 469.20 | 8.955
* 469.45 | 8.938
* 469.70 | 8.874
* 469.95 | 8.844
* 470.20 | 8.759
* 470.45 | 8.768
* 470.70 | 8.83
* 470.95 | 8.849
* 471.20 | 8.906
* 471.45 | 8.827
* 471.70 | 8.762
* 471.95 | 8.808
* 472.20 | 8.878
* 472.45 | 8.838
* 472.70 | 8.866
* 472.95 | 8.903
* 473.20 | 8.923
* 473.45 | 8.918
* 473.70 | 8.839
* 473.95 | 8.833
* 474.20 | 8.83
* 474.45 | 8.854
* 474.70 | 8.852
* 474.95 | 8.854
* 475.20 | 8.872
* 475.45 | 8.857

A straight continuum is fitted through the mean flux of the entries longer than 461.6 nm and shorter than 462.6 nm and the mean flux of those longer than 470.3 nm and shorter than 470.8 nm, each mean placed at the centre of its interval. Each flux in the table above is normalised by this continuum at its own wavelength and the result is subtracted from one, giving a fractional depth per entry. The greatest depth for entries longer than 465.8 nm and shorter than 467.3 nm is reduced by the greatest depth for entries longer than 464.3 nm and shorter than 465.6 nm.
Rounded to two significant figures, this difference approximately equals -0.014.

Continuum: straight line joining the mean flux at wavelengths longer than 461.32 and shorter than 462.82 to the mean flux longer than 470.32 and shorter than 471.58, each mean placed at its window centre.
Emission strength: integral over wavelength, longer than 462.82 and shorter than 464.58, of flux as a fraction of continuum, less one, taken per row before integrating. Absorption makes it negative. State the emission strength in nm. 0.0082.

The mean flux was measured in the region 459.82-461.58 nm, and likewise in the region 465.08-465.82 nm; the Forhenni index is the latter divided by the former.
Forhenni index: 0.991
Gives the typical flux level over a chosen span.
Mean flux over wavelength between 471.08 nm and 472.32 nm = 8.84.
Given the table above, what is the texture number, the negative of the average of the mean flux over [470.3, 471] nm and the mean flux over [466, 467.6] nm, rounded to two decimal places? -8.87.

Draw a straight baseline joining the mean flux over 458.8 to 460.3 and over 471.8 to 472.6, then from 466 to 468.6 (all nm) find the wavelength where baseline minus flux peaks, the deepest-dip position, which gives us 466.20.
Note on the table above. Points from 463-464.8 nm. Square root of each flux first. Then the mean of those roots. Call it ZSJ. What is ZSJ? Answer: 2.99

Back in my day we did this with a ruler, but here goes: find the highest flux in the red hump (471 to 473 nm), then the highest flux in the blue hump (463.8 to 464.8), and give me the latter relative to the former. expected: 1.01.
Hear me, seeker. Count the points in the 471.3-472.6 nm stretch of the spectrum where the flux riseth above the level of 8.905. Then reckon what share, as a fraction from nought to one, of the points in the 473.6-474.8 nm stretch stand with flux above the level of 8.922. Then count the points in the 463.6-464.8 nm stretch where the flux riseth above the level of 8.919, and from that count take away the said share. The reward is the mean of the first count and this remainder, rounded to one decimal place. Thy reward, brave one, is 2.5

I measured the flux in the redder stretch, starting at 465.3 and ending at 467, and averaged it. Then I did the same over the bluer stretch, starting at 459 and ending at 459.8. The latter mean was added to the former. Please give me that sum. 18.0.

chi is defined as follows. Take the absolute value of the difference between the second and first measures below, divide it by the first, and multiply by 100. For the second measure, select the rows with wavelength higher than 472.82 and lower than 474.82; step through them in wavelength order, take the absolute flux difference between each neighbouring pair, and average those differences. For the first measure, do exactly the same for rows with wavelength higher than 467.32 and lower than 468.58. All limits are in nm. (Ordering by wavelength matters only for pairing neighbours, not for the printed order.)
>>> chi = 37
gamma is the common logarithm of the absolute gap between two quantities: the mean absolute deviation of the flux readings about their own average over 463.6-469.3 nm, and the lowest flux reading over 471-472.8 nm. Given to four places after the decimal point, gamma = 0.9410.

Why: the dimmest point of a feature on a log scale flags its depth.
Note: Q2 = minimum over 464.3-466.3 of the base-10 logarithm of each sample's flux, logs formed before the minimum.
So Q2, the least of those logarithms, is 0.9442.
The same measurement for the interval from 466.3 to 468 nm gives 0.9498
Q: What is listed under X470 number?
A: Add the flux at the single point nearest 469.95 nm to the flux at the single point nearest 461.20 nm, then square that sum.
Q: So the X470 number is 315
